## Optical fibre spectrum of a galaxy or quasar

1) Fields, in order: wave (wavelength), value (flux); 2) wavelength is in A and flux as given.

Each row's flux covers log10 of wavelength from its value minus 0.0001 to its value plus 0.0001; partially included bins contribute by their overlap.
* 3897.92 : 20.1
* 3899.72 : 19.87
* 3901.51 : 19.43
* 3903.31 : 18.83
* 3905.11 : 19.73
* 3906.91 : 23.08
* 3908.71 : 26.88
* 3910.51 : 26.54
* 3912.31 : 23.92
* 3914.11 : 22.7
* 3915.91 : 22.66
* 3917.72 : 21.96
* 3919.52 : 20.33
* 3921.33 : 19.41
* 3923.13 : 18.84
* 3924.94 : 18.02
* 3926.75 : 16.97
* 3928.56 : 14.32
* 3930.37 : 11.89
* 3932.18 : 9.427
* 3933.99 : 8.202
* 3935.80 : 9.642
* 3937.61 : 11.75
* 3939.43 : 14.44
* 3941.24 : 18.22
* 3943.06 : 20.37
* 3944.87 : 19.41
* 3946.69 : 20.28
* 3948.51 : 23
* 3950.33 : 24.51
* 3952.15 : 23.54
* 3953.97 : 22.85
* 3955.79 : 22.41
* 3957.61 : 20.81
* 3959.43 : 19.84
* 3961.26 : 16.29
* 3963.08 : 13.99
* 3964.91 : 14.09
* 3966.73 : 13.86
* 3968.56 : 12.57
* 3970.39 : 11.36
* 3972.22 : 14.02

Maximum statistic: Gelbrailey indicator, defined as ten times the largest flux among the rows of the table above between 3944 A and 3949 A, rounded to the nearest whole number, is 230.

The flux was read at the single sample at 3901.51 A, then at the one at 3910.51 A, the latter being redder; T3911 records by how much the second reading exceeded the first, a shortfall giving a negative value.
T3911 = 7.1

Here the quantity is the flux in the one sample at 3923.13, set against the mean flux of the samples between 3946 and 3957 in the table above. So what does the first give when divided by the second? 0.83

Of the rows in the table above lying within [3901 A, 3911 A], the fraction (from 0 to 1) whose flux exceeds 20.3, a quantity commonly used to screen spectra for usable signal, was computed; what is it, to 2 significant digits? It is 0.50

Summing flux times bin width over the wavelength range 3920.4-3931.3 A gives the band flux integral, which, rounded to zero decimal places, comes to 180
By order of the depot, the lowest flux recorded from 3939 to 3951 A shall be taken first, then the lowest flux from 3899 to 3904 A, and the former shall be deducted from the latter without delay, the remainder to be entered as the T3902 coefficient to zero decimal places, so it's 4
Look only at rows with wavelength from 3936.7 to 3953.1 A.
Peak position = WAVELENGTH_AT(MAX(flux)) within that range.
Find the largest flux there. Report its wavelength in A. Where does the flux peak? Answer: 3950.33 A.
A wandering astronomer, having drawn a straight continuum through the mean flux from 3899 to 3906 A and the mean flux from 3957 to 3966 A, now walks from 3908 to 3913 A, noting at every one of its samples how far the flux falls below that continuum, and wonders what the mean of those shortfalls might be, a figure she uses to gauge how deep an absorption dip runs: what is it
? -7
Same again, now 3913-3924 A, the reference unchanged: -2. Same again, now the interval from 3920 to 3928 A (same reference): 0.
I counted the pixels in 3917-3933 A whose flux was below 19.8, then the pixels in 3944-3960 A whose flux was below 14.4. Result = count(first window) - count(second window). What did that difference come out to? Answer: 7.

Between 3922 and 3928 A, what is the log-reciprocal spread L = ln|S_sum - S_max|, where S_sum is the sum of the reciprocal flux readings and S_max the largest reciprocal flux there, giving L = -2.22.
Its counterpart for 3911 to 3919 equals -2.04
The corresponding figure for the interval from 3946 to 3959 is -1.33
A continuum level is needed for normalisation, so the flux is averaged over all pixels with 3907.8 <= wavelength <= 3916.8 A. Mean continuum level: 25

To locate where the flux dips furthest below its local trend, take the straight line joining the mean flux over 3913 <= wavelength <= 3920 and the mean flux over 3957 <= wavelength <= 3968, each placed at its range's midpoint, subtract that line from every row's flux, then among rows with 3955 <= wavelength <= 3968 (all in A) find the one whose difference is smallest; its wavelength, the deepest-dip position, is 3963.08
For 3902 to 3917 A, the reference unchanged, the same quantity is 3903.31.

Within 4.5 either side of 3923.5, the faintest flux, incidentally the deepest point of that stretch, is 16.97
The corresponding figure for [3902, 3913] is 18.83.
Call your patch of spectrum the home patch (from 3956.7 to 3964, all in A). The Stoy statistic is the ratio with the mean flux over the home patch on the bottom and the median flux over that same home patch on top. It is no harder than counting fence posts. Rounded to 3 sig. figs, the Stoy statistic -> 1.02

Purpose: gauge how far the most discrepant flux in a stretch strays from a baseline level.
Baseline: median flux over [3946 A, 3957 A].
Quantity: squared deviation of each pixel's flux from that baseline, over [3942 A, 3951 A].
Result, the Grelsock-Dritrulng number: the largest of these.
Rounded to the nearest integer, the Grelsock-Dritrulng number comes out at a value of 12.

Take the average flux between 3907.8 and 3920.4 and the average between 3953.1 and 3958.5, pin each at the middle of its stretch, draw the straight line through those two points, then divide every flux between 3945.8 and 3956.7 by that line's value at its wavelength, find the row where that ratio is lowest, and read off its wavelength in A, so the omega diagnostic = 3946.69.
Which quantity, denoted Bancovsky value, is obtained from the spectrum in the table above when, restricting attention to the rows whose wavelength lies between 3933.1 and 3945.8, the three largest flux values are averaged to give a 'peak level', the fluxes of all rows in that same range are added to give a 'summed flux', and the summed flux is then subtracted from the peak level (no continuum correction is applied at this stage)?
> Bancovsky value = -83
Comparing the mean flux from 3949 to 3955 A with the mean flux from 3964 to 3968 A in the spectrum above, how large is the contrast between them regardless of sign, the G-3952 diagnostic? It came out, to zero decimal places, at 10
